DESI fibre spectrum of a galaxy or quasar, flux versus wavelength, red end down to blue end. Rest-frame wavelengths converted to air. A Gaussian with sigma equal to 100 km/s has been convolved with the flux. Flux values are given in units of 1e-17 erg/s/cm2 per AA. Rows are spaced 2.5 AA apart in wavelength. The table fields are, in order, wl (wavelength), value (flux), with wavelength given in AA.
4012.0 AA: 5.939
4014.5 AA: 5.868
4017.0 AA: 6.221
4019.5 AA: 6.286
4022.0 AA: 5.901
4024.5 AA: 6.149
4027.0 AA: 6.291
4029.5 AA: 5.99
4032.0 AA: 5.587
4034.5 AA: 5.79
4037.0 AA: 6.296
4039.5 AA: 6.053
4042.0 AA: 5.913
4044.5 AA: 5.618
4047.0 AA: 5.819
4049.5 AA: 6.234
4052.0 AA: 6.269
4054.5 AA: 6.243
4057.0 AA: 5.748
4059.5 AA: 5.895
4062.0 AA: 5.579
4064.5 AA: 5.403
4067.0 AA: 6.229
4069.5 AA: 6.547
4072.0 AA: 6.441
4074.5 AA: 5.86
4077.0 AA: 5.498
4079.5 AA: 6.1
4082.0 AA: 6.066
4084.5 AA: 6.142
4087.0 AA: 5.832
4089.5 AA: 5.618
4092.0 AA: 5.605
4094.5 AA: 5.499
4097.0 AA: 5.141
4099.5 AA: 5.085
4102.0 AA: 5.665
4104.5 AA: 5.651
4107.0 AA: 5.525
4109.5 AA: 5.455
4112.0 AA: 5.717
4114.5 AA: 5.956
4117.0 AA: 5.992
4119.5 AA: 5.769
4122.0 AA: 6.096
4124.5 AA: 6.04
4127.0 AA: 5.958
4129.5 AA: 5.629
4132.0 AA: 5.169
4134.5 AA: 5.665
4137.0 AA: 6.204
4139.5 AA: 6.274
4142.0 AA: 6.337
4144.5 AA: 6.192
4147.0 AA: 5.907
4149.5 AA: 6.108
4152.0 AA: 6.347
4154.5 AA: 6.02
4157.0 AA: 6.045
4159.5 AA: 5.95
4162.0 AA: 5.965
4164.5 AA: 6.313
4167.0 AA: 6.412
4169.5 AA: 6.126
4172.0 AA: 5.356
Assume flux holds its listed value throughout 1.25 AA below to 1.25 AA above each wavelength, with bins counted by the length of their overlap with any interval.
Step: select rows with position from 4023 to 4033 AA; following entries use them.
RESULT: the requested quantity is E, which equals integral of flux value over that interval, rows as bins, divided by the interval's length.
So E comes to 6.01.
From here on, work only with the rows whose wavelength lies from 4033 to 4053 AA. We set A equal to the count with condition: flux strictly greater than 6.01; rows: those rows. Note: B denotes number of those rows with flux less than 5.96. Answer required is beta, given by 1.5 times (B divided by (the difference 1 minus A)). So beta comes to -2.0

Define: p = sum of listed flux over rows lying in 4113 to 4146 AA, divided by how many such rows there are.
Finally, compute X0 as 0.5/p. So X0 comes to 0.0841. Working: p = 5.94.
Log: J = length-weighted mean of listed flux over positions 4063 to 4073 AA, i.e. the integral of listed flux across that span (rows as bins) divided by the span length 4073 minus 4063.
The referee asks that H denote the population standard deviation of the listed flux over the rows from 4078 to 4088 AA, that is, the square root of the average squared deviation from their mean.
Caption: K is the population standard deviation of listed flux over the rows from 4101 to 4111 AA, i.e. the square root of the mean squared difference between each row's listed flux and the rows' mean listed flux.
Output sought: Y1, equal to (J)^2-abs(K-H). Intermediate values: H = 0.120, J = 6.13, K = 0.09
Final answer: 37.6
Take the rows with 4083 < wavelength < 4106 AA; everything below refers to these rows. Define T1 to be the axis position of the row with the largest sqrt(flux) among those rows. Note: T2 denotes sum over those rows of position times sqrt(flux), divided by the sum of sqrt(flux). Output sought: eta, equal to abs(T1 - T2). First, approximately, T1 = 4084.5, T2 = 4094.4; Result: 9.9 AA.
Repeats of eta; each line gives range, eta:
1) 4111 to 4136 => 1.2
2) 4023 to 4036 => 2.4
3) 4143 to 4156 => 2.5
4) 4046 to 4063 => 2.4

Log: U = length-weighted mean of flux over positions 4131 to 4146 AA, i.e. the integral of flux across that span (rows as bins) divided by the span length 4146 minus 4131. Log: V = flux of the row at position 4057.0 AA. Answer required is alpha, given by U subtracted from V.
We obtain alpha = -0.2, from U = 5.99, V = 5.748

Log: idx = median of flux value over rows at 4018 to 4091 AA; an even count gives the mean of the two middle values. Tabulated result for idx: 5.99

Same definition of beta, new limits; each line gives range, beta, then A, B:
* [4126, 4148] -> -2.5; 4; 5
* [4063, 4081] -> -1.5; 4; 3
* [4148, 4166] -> -0.4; 5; 1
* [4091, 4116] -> 15.0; 0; 10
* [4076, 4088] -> -1.5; 3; 2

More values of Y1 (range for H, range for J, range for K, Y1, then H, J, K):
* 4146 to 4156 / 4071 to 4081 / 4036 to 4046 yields 35.5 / 0.162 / 5.97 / 0.25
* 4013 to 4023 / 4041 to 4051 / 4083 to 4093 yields 34.8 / 0.186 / 5.90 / 0.22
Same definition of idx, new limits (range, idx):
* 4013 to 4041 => 6.05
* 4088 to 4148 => 5.69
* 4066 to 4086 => 6.12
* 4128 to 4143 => 5.93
